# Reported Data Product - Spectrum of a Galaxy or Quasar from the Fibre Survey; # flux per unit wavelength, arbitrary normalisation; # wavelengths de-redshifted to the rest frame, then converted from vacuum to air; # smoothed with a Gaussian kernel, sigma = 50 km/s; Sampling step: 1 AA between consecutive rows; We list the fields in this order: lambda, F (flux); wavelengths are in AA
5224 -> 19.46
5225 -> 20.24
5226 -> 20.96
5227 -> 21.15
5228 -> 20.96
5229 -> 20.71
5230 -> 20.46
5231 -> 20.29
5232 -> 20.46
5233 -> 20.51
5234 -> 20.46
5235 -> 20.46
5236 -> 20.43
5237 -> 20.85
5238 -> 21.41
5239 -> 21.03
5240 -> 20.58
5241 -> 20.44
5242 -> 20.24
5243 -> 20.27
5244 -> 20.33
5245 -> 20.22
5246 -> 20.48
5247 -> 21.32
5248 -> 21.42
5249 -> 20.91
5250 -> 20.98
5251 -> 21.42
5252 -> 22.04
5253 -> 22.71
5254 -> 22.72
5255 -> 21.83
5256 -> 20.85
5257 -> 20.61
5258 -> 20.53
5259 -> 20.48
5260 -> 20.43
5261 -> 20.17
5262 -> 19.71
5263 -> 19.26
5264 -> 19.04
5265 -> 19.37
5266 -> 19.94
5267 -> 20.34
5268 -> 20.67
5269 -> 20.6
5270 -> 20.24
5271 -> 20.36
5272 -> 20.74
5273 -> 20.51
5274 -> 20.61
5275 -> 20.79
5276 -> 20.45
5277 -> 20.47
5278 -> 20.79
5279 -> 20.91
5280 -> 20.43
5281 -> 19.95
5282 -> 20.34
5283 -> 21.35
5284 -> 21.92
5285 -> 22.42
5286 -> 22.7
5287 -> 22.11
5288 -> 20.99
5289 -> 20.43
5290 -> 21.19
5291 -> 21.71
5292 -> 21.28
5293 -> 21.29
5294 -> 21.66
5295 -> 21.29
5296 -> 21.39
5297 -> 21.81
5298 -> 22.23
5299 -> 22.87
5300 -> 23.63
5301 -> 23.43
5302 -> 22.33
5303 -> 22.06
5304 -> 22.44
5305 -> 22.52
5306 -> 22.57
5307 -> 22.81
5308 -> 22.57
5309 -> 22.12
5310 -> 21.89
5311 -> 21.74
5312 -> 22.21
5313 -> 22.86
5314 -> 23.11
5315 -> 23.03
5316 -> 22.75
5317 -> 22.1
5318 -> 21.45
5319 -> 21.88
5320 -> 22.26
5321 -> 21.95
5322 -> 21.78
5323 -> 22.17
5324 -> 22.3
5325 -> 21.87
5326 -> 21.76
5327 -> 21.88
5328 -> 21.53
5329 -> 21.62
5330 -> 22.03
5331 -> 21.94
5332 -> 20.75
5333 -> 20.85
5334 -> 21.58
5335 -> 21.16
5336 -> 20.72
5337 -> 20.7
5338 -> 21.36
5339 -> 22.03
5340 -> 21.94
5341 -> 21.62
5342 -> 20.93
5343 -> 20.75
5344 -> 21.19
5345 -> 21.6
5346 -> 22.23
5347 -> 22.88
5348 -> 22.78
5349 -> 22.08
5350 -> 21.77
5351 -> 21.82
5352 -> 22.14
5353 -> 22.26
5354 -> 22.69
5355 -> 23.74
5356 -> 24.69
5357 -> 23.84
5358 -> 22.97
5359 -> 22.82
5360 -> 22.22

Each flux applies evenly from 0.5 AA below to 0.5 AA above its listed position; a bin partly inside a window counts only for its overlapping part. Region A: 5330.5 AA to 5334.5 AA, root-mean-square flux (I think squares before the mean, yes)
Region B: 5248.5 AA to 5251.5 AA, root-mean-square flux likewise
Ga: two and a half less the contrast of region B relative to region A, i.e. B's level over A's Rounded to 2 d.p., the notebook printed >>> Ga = 1.51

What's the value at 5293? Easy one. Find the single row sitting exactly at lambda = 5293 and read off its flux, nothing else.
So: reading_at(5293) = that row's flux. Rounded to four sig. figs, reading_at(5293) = 21.29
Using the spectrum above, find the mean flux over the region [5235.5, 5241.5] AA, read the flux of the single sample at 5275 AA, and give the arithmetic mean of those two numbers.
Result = 20.8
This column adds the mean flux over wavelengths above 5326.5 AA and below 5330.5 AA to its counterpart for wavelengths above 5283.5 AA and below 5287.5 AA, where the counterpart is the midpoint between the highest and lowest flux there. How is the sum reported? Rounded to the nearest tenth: 44.1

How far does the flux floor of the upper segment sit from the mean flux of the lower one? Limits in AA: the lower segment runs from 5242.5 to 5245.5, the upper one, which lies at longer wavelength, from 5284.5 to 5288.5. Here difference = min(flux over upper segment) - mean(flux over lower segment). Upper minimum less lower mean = 0.72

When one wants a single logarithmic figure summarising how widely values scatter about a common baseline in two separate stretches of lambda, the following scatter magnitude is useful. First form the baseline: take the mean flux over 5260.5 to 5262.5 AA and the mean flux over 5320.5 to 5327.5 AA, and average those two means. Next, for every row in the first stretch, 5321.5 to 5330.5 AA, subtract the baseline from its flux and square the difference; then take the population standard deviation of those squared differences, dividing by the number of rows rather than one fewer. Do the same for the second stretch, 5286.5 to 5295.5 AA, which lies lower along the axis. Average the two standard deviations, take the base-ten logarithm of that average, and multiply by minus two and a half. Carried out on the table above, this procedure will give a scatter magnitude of 0.9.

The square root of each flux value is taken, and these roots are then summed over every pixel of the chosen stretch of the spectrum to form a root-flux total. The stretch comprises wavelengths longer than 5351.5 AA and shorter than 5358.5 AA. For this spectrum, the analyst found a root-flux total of 34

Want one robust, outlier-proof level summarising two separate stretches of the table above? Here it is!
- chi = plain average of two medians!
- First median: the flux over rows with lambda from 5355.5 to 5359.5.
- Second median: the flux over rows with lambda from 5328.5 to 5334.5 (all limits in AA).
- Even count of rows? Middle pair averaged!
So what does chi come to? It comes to 22.5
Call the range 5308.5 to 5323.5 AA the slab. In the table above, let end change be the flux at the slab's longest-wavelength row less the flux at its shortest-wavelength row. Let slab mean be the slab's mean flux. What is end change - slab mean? -22.2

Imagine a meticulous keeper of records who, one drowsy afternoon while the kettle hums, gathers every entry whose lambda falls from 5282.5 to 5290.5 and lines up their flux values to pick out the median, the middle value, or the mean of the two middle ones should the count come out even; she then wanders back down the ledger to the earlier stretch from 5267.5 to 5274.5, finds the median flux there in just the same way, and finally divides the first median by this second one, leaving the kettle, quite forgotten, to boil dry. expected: 1.050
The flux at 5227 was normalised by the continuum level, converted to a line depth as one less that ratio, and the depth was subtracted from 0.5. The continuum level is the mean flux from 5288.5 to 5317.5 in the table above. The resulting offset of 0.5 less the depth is 0.45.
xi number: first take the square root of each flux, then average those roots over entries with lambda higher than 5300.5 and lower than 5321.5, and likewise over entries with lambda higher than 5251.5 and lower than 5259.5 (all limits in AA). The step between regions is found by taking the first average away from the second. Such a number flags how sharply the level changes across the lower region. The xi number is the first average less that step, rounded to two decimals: 4.83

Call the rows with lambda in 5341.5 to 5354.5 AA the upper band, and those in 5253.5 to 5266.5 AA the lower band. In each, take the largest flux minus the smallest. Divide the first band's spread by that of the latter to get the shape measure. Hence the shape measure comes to 0.58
